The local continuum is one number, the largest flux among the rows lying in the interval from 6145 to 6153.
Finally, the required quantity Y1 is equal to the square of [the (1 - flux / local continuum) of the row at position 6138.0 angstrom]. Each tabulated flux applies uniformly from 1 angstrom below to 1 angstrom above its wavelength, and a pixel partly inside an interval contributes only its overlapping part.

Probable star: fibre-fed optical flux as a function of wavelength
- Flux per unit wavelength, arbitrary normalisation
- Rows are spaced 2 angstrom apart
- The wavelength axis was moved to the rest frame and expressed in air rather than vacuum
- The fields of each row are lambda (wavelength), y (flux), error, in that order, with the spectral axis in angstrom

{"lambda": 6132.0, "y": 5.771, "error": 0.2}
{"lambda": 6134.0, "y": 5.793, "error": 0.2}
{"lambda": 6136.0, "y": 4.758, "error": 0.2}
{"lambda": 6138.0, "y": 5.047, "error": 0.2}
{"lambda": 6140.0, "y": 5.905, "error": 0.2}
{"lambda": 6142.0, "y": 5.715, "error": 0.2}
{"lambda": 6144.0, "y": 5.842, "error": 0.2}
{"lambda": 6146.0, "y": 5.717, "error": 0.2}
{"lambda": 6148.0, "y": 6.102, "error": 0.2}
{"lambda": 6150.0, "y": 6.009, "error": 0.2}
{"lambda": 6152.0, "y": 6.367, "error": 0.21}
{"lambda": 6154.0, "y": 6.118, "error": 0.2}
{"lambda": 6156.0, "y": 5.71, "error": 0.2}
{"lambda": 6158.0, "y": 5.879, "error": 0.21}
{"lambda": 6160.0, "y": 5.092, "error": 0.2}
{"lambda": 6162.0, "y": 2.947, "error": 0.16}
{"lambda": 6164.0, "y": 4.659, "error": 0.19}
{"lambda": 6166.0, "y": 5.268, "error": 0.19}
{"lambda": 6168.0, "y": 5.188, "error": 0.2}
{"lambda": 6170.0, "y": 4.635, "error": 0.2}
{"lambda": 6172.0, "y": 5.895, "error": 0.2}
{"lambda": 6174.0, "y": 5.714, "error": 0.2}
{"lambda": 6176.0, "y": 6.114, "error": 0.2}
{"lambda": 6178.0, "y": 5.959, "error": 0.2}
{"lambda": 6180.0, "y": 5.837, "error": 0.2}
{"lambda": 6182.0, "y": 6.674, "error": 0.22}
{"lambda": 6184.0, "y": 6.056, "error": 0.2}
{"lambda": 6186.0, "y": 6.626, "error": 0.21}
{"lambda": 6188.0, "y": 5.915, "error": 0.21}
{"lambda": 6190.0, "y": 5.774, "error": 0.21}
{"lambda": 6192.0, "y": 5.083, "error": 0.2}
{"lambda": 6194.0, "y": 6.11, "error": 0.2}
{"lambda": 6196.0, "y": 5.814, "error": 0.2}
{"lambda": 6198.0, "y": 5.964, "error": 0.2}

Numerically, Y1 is 0.043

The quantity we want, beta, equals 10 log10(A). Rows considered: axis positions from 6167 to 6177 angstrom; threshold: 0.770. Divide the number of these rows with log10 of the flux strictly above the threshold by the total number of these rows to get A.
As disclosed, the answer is -4.0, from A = 0.40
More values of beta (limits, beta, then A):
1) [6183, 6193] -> -2.2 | 0.60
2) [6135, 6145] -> -7.0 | 0.20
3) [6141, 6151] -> -4.0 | 0.40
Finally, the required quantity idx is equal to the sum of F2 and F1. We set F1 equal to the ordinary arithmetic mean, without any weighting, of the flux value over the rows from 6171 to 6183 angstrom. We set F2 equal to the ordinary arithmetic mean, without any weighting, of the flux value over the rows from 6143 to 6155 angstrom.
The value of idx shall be 12.1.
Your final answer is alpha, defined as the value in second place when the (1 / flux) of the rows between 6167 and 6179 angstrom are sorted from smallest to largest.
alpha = 0.168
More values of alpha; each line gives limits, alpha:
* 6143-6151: 0.166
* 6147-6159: 0.163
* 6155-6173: 0.170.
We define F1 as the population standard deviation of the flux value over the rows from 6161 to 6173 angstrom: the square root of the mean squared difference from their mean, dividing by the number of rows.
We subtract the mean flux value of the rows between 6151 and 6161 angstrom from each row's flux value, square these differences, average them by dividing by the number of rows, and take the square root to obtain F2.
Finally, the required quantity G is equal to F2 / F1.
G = 0.47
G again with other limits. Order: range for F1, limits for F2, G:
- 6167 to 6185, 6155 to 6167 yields 1.77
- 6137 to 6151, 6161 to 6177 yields 2.94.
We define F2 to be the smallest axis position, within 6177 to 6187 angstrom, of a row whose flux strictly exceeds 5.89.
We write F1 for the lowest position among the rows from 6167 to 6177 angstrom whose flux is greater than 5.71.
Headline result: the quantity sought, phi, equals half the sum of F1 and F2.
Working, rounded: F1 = 6172.0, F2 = 6178.0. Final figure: 6175 angstrom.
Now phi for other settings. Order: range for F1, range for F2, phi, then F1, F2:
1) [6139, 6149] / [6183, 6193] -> 6162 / 6140.0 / 6184.0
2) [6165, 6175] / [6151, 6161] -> 6162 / 6172.0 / 6152.0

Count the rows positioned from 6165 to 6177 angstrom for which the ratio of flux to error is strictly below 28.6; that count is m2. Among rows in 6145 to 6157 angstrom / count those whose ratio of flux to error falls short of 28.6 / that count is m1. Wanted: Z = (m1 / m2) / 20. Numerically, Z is 0.025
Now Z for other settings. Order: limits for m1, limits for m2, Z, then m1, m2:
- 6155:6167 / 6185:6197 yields 0.100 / 6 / 3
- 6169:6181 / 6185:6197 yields 0.033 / 2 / 3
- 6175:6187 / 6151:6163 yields 0.000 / 0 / 4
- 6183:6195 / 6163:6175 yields 0.030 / 3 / 5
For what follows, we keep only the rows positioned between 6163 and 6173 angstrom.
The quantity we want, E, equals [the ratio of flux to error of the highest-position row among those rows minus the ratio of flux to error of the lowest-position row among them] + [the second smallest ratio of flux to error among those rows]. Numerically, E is 29.5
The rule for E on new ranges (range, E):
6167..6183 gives 30.3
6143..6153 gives 30.3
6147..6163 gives 13.4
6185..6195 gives 26.5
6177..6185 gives 30.3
